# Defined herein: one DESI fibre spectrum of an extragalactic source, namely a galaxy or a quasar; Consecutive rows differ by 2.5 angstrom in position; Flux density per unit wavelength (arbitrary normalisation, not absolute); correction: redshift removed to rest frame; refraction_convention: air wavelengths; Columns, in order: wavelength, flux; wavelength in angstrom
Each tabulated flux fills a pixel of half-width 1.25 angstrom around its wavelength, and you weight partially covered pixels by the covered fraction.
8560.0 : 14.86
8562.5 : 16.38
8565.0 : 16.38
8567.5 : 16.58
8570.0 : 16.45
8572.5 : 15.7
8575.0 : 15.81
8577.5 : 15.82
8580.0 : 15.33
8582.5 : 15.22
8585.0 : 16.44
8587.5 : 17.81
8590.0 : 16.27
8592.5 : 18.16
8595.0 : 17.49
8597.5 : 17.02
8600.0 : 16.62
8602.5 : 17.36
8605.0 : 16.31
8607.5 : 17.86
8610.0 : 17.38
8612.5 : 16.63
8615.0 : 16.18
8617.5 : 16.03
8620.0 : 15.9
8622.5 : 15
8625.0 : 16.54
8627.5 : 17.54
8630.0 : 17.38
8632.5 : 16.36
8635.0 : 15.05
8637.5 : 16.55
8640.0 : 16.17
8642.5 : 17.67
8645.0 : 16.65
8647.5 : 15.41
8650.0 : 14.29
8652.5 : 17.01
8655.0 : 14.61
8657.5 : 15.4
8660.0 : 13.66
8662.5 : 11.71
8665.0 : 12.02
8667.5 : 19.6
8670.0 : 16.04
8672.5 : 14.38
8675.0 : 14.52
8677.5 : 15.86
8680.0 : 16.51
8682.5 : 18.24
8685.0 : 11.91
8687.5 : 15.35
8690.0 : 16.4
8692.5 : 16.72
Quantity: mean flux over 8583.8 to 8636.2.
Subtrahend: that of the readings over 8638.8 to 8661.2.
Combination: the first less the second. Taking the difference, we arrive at 1.1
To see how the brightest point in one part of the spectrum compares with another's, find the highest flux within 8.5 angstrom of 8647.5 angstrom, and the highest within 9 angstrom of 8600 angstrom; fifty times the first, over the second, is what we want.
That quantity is 49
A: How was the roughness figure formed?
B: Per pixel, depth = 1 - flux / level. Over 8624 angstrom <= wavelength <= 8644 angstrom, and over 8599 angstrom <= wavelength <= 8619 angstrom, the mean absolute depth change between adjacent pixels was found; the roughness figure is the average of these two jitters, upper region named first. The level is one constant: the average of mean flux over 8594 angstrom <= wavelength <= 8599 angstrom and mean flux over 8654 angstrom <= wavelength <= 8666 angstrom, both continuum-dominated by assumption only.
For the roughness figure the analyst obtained 0.056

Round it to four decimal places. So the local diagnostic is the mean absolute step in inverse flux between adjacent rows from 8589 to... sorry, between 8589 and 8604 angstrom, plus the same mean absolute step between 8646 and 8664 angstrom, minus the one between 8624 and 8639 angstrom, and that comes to 0.0074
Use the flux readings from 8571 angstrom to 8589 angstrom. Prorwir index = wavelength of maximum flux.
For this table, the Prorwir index 8587.5 angstrom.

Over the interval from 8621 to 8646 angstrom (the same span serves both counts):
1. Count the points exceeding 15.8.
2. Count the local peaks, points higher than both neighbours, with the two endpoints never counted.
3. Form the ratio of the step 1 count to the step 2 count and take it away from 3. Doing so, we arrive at 0.3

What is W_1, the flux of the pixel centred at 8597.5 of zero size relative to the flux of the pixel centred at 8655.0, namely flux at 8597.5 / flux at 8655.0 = 1.16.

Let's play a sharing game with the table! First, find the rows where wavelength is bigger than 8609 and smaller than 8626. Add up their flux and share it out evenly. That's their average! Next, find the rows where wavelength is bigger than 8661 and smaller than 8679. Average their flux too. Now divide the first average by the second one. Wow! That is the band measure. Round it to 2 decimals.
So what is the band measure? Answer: 1.09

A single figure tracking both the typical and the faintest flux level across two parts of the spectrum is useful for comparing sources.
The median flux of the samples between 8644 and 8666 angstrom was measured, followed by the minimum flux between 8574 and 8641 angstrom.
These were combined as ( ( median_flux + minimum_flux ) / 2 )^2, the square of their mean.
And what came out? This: 219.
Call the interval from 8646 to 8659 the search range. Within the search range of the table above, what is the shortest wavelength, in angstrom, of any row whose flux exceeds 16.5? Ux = 8652.5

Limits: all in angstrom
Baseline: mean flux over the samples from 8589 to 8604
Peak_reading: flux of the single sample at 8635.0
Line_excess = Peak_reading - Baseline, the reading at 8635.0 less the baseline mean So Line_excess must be -2.1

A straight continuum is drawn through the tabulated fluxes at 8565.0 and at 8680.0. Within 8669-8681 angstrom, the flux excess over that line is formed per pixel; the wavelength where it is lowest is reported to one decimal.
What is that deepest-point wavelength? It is 8672.5 angstrom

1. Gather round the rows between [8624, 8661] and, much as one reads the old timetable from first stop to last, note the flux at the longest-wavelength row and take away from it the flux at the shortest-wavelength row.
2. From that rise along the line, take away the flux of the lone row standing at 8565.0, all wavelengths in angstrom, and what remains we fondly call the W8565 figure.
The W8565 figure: -19.3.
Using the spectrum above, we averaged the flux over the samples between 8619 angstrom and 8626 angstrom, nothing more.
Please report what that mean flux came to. 15.8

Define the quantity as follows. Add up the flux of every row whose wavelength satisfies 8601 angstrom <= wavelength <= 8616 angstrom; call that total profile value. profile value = 102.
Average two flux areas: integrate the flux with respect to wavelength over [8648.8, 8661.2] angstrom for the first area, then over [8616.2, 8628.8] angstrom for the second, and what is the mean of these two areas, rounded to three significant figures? 195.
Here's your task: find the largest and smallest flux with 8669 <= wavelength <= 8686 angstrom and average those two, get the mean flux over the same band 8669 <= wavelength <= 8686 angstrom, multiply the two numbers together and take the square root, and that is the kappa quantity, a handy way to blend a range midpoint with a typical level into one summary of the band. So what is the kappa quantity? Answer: 15.2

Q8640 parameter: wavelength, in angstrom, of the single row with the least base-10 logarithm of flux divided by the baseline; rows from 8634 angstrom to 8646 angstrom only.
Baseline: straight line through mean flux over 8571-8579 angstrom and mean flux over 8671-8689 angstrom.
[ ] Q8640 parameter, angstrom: 8635.0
